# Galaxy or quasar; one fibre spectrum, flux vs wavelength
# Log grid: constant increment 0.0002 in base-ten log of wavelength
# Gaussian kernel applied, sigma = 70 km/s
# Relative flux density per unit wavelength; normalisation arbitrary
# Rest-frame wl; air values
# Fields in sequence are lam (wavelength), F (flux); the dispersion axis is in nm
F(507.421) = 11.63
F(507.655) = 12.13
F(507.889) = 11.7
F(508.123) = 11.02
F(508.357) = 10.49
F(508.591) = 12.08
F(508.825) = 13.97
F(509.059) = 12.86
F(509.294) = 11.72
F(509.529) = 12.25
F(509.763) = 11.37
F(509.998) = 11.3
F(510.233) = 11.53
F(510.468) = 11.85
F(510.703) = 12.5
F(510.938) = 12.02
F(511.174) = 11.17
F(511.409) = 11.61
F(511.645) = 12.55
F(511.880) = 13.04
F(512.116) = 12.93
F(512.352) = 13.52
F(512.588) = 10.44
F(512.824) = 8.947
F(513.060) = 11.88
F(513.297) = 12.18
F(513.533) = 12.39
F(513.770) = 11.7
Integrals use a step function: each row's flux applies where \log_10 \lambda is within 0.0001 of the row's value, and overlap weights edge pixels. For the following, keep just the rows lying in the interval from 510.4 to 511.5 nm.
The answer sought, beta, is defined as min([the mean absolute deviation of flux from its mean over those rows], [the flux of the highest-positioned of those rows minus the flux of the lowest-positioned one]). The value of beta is -0.2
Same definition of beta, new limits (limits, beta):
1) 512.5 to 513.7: 1.2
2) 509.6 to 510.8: 0.4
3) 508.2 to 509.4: 1.0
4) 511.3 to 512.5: 0.5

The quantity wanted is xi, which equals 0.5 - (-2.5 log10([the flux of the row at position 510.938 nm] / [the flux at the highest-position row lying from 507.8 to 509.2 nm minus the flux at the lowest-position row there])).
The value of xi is 3.04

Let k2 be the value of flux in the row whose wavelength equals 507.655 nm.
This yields 12.13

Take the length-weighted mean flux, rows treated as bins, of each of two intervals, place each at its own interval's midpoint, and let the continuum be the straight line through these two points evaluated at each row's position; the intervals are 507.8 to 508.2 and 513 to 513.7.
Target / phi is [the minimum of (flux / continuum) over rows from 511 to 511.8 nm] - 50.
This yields -49.05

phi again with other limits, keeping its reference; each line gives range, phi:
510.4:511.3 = -49.05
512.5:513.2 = -49.26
